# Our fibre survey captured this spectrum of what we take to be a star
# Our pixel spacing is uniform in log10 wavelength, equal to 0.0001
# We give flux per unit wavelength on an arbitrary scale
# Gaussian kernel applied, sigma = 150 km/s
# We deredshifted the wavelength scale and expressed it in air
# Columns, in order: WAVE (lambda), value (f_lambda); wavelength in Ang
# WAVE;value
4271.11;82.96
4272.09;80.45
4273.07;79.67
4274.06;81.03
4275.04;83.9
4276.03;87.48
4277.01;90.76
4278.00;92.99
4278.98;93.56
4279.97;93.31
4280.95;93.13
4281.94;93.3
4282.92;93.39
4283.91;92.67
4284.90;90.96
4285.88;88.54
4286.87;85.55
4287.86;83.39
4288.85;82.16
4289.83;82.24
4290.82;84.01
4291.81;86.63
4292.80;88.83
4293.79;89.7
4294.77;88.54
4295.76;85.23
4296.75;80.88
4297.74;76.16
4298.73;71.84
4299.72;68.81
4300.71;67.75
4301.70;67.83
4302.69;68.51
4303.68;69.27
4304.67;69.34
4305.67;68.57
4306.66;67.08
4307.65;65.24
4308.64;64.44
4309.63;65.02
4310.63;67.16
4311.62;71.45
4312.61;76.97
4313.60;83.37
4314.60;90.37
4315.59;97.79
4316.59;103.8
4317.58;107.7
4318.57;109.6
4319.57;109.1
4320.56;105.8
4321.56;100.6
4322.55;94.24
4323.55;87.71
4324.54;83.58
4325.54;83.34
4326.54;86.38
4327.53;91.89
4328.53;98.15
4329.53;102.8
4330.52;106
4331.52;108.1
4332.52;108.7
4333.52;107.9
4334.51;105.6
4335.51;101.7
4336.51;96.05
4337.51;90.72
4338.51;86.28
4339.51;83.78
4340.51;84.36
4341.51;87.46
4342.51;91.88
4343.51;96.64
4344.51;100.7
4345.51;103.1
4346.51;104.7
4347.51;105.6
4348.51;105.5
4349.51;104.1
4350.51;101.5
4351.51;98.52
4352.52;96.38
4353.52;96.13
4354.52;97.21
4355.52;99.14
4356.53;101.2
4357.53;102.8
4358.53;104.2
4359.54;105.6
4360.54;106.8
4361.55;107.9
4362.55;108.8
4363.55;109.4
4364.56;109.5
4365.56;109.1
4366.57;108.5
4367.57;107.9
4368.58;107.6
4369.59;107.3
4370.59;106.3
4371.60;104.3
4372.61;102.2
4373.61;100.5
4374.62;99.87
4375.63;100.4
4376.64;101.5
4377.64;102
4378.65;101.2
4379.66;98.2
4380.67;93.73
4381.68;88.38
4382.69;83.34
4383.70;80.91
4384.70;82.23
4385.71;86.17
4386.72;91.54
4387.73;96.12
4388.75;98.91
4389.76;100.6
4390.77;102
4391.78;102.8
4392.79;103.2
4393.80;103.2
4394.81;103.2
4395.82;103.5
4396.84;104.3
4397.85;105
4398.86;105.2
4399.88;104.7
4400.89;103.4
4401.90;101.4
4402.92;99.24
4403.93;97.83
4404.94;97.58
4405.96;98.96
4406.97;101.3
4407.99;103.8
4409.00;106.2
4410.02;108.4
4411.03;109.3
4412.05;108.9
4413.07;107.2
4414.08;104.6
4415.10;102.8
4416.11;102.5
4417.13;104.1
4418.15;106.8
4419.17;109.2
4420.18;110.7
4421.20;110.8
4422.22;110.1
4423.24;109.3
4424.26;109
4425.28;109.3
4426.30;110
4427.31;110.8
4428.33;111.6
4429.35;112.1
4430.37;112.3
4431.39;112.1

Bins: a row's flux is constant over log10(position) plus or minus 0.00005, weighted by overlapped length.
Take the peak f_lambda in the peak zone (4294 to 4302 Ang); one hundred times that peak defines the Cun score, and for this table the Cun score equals 8854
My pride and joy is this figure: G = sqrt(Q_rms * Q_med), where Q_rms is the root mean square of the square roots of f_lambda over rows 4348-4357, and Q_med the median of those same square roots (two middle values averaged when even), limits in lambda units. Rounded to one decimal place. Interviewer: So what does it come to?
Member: 10.0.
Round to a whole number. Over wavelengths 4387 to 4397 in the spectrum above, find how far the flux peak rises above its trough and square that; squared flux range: 67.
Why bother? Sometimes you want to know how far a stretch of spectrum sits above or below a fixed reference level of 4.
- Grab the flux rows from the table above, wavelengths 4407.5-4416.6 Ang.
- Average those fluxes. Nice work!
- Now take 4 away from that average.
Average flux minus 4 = 102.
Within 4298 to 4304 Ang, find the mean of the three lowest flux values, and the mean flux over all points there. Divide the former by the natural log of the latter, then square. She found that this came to 258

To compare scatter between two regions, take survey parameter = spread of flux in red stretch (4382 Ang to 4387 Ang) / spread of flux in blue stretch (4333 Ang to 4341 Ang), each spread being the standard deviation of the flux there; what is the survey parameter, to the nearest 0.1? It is 0.4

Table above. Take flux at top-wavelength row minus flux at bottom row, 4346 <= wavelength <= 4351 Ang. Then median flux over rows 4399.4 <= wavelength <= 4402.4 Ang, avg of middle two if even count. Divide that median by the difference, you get -32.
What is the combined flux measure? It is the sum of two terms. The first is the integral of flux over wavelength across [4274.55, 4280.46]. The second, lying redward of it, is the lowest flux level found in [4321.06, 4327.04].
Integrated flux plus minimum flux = 617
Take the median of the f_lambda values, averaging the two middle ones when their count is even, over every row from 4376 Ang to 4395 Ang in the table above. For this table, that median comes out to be 99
